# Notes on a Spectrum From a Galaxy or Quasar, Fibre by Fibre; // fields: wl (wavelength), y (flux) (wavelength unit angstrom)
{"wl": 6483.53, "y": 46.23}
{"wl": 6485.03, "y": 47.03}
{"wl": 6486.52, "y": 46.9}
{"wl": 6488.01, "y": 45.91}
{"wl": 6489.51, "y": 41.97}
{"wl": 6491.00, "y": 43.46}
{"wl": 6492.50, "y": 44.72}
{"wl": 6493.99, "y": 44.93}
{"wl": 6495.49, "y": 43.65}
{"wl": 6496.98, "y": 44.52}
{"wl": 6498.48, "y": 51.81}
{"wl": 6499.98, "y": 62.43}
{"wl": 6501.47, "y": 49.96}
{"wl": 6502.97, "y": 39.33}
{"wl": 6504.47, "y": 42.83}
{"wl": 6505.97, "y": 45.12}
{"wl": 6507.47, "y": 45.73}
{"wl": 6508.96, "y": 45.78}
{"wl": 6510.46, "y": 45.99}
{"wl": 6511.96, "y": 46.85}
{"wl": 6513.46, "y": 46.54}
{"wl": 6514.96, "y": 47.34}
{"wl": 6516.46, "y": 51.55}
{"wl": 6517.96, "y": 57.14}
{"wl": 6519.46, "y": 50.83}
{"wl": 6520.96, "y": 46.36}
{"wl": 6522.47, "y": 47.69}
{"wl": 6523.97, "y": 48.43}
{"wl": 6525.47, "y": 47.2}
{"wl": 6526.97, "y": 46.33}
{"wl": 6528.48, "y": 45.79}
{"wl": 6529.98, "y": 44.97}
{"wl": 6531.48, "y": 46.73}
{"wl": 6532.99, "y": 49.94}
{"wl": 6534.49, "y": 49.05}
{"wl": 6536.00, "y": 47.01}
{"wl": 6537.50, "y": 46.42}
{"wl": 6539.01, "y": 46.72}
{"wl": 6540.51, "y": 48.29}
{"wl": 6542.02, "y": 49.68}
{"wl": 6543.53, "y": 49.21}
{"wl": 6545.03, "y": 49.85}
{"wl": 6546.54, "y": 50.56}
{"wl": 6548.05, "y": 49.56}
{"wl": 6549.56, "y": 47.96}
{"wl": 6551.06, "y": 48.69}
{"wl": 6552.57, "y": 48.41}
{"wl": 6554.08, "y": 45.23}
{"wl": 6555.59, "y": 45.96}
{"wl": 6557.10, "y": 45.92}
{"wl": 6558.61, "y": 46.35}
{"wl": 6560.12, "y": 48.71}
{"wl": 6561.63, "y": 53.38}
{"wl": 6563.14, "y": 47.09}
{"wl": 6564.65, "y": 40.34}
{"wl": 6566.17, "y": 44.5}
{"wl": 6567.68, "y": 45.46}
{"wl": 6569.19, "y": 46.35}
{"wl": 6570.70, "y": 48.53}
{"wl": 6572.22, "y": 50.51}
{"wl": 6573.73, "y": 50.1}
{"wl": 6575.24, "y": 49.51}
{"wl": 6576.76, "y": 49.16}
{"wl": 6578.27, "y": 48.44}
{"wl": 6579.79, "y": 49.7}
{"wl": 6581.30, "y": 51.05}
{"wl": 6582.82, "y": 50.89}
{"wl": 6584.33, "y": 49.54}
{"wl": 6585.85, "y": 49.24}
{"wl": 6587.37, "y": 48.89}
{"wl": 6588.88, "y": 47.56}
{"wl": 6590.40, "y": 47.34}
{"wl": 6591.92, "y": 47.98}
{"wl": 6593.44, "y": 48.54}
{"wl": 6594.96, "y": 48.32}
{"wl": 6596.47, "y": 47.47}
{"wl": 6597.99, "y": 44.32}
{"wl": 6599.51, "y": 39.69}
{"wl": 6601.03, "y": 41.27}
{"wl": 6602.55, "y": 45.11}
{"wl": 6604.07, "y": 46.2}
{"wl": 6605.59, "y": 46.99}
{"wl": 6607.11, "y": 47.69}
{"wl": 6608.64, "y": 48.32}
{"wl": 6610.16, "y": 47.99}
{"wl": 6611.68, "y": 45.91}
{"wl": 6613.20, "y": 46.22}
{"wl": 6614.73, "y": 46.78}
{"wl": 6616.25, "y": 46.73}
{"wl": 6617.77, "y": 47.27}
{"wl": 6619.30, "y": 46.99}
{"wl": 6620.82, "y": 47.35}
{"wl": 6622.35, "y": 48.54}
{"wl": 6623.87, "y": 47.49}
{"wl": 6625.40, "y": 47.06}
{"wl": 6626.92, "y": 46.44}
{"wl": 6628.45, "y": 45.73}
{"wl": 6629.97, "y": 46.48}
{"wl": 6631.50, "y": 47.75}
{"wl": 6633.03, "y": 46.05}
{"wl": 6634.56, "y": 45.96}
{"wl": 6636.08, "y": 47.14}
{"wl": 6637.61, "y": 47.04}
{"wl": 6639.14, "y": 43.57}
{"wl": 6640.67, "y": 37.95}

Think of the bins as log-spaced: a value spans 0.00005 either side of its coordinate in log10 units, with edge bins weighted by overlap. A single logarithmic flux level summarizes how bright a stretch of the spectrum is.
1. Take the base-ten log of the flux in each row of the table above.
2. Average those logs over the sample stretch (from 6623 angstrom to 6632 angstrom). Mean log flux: 1.67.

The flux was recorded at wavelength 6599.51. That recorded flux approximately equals 39.69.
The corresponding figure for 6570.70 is 48.53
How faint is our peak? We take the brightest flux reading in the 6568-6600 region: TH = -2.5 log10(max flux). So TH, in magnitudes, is -4.27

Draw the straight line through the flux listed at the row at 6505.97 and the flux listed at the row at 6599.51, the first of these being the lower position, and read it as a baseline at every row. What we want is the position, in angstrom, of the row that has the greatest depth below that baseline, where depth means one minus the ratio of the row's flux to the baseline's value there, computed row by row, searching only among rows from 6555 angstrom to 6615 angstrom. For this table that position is 6564.65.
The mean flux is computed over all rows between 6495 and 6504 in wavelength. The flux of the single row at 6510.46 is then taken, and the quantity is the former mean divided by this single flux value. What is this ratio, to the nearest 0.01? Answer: 1.06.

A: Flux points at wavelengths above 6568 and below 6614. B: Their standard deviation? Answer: 2.5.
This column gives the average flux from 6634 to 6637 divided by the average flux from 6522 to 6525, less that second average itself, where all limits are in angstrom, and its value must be -47.1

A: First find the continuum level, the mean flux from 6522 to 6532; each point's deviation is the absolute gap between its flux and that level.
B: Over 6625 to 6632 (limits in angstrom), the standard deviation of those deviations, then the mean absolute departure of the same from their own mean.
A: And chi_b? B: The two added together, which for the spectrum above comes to 0.7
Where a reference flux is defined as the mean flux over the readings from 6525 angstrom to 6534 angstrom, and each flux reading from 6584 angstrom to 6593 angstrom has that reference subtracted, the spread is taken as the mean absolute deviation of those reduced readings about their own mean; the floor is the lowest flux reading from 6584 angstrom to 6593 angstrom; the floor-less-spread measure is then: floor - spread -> 47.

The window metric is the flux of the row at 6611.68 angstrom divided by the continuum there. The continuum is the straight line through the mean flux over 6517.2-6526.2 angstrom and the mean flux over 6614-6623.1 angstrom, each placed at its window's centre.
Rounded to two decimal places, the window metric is 0.97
